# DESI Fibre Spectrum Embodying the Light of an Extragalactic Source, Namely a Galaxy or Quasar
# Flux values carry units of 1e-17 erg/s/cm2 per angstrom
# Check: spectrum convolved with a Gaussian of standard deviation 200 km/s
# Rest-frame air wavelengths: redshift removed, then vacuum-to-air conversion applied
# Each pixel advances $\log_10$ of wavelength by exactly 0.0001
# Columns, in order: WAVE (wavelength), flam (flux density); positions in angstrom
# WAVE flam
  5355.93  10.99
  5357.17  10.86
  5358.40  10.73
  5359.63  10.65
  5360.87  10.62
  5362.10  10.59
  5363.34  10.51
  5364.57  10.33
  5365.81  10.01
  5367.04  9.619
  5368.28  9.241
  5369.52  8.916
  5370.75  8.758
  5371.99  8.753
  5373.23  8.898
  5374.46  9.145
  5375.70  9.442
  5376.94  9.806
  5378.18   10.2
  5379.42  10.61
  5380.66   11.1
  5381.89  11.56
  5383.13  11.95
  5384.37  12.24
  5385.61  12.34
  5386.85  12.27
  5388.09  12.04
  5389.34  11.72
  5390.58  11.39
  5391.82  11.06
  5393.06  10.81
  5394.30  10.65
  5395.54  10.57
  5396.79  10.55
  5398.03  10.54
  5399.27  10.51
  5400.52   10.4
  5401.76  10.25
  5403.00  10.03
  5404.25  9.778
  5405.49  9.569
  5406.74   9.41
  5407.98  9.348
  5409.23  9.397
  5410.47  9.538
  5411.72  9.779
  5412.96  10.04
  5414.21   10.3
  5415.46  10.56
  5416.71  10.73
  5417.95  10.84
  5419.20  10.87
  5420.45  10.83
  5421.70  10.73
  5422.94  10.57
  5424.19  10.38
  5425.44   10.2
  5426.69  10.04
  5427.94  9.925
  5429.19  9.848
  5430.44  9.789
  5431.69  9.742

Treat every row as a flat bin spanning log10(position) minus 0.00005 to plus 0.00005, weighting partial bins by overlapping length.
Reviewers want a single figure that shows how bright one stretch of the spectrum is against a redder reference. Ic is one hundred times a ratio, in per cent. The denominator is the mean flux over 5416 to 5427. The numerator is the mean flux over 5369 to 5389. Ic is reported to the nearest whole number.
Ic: 99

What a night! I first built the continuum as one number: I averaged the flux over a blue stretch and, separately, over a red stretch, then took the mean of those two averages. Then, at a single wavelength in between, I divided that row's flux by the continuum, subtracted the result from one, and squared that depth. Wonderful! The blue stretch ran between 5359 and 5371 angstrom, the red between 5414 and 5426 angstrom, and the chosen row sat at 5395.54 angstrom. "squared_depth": 0.001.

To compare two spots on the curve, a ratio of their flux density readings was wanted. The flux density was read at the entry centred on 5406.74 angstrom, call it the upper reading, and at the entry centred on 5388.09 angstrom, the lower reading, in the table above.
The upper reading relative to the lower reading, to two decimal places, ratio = 0.78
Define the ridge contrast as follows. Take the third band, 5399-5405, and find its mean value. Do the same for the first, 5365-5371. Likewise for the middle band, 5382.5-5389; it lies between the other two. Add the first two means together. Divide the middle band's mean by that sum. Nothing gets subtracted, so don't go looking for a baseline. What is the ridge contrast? 0.62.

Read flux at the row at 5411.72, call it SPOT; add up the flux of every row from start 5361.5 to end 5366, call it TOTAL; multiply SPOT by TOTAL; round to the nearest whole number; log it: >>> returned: 405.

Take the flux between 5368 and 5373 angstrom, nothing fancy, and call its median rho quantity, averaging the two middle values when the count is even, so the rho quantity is 8.8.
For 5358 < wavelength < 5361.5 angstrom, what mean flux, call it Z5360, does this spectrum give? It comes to 10.7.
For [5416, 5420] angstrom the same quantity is 10.8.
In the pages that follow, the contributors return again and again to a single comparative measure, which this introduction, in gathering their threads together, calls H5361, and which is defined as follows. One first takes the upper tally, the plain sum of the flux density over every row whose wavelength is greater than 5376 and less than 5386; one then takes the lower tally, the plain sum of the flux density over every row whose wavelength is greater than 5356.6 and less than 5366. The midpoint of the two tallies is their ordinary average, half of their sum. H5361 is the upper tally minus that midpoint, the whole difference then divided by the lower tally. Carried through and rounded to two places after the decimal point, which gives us 0.03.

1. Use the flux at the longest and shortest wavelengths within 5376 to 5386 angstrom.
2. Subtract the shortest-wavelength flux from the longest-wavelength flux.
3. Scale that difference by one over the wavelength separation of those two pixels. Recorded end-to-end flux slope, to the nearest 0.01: 0.29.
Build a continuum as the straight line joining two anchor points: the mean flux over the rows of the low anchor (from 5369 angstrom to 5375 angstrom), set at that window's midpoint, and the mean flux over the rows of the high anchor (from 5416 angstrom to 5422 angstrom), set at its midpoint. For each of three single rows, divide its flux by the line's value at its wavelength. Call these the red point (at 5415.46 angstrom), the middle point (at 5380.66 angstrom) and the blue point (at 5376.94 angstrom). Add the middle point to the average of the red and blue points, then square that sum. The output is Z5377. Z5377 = 5.0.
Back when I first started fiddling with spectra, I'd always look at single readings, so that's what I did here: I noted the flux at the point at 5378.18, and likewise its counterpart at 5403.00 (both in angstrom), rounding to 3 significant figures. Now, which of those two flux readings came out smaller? 10.0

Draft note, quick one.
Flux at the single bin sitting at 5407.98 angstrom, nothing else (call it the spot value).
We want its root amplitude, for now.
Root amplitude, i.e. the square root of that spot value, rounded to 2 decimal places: 3.06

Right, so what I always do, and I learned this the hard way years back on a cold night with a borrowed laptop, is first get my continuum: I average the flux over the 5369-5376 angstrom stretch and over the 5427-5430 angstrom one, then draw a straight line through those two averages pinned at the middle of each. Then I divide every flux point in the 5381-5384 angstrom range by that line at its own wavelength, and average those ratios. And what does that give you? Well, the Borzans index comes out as 1.29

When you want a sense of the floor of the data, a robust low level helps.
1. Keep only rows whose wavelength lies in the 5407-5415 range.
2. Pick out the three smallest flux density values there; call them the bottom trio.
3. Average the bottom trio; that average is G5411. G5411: 9.4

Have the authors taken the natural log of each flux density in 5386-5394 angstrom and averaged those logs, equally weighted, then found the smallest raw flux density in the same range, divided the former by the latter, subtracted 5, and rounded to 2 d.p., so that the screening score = -4.77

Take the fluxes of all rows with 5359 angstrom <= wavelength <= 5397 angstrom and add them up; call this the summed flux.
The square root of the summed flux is 18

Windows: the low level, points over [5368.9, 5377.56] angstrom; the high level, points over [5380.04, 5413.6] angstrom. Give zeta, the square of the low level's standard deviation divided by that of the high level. 0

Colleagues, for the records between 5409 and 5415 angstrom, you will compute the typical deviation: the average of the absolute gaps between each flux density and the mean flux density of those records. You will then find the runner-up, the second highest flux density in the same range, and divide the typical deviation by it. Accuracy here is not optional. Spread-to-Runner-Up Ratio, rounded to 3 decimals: 0.029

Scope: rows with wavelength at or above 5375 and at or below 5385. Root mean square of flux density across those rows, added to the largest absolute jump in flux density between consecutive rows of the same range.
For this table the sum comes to 11.4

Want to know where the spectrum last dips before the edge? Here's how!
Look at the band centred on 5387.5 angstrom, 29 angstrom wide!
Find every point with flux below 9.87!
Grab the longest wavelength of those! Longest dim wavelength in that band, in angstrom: 5376.94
